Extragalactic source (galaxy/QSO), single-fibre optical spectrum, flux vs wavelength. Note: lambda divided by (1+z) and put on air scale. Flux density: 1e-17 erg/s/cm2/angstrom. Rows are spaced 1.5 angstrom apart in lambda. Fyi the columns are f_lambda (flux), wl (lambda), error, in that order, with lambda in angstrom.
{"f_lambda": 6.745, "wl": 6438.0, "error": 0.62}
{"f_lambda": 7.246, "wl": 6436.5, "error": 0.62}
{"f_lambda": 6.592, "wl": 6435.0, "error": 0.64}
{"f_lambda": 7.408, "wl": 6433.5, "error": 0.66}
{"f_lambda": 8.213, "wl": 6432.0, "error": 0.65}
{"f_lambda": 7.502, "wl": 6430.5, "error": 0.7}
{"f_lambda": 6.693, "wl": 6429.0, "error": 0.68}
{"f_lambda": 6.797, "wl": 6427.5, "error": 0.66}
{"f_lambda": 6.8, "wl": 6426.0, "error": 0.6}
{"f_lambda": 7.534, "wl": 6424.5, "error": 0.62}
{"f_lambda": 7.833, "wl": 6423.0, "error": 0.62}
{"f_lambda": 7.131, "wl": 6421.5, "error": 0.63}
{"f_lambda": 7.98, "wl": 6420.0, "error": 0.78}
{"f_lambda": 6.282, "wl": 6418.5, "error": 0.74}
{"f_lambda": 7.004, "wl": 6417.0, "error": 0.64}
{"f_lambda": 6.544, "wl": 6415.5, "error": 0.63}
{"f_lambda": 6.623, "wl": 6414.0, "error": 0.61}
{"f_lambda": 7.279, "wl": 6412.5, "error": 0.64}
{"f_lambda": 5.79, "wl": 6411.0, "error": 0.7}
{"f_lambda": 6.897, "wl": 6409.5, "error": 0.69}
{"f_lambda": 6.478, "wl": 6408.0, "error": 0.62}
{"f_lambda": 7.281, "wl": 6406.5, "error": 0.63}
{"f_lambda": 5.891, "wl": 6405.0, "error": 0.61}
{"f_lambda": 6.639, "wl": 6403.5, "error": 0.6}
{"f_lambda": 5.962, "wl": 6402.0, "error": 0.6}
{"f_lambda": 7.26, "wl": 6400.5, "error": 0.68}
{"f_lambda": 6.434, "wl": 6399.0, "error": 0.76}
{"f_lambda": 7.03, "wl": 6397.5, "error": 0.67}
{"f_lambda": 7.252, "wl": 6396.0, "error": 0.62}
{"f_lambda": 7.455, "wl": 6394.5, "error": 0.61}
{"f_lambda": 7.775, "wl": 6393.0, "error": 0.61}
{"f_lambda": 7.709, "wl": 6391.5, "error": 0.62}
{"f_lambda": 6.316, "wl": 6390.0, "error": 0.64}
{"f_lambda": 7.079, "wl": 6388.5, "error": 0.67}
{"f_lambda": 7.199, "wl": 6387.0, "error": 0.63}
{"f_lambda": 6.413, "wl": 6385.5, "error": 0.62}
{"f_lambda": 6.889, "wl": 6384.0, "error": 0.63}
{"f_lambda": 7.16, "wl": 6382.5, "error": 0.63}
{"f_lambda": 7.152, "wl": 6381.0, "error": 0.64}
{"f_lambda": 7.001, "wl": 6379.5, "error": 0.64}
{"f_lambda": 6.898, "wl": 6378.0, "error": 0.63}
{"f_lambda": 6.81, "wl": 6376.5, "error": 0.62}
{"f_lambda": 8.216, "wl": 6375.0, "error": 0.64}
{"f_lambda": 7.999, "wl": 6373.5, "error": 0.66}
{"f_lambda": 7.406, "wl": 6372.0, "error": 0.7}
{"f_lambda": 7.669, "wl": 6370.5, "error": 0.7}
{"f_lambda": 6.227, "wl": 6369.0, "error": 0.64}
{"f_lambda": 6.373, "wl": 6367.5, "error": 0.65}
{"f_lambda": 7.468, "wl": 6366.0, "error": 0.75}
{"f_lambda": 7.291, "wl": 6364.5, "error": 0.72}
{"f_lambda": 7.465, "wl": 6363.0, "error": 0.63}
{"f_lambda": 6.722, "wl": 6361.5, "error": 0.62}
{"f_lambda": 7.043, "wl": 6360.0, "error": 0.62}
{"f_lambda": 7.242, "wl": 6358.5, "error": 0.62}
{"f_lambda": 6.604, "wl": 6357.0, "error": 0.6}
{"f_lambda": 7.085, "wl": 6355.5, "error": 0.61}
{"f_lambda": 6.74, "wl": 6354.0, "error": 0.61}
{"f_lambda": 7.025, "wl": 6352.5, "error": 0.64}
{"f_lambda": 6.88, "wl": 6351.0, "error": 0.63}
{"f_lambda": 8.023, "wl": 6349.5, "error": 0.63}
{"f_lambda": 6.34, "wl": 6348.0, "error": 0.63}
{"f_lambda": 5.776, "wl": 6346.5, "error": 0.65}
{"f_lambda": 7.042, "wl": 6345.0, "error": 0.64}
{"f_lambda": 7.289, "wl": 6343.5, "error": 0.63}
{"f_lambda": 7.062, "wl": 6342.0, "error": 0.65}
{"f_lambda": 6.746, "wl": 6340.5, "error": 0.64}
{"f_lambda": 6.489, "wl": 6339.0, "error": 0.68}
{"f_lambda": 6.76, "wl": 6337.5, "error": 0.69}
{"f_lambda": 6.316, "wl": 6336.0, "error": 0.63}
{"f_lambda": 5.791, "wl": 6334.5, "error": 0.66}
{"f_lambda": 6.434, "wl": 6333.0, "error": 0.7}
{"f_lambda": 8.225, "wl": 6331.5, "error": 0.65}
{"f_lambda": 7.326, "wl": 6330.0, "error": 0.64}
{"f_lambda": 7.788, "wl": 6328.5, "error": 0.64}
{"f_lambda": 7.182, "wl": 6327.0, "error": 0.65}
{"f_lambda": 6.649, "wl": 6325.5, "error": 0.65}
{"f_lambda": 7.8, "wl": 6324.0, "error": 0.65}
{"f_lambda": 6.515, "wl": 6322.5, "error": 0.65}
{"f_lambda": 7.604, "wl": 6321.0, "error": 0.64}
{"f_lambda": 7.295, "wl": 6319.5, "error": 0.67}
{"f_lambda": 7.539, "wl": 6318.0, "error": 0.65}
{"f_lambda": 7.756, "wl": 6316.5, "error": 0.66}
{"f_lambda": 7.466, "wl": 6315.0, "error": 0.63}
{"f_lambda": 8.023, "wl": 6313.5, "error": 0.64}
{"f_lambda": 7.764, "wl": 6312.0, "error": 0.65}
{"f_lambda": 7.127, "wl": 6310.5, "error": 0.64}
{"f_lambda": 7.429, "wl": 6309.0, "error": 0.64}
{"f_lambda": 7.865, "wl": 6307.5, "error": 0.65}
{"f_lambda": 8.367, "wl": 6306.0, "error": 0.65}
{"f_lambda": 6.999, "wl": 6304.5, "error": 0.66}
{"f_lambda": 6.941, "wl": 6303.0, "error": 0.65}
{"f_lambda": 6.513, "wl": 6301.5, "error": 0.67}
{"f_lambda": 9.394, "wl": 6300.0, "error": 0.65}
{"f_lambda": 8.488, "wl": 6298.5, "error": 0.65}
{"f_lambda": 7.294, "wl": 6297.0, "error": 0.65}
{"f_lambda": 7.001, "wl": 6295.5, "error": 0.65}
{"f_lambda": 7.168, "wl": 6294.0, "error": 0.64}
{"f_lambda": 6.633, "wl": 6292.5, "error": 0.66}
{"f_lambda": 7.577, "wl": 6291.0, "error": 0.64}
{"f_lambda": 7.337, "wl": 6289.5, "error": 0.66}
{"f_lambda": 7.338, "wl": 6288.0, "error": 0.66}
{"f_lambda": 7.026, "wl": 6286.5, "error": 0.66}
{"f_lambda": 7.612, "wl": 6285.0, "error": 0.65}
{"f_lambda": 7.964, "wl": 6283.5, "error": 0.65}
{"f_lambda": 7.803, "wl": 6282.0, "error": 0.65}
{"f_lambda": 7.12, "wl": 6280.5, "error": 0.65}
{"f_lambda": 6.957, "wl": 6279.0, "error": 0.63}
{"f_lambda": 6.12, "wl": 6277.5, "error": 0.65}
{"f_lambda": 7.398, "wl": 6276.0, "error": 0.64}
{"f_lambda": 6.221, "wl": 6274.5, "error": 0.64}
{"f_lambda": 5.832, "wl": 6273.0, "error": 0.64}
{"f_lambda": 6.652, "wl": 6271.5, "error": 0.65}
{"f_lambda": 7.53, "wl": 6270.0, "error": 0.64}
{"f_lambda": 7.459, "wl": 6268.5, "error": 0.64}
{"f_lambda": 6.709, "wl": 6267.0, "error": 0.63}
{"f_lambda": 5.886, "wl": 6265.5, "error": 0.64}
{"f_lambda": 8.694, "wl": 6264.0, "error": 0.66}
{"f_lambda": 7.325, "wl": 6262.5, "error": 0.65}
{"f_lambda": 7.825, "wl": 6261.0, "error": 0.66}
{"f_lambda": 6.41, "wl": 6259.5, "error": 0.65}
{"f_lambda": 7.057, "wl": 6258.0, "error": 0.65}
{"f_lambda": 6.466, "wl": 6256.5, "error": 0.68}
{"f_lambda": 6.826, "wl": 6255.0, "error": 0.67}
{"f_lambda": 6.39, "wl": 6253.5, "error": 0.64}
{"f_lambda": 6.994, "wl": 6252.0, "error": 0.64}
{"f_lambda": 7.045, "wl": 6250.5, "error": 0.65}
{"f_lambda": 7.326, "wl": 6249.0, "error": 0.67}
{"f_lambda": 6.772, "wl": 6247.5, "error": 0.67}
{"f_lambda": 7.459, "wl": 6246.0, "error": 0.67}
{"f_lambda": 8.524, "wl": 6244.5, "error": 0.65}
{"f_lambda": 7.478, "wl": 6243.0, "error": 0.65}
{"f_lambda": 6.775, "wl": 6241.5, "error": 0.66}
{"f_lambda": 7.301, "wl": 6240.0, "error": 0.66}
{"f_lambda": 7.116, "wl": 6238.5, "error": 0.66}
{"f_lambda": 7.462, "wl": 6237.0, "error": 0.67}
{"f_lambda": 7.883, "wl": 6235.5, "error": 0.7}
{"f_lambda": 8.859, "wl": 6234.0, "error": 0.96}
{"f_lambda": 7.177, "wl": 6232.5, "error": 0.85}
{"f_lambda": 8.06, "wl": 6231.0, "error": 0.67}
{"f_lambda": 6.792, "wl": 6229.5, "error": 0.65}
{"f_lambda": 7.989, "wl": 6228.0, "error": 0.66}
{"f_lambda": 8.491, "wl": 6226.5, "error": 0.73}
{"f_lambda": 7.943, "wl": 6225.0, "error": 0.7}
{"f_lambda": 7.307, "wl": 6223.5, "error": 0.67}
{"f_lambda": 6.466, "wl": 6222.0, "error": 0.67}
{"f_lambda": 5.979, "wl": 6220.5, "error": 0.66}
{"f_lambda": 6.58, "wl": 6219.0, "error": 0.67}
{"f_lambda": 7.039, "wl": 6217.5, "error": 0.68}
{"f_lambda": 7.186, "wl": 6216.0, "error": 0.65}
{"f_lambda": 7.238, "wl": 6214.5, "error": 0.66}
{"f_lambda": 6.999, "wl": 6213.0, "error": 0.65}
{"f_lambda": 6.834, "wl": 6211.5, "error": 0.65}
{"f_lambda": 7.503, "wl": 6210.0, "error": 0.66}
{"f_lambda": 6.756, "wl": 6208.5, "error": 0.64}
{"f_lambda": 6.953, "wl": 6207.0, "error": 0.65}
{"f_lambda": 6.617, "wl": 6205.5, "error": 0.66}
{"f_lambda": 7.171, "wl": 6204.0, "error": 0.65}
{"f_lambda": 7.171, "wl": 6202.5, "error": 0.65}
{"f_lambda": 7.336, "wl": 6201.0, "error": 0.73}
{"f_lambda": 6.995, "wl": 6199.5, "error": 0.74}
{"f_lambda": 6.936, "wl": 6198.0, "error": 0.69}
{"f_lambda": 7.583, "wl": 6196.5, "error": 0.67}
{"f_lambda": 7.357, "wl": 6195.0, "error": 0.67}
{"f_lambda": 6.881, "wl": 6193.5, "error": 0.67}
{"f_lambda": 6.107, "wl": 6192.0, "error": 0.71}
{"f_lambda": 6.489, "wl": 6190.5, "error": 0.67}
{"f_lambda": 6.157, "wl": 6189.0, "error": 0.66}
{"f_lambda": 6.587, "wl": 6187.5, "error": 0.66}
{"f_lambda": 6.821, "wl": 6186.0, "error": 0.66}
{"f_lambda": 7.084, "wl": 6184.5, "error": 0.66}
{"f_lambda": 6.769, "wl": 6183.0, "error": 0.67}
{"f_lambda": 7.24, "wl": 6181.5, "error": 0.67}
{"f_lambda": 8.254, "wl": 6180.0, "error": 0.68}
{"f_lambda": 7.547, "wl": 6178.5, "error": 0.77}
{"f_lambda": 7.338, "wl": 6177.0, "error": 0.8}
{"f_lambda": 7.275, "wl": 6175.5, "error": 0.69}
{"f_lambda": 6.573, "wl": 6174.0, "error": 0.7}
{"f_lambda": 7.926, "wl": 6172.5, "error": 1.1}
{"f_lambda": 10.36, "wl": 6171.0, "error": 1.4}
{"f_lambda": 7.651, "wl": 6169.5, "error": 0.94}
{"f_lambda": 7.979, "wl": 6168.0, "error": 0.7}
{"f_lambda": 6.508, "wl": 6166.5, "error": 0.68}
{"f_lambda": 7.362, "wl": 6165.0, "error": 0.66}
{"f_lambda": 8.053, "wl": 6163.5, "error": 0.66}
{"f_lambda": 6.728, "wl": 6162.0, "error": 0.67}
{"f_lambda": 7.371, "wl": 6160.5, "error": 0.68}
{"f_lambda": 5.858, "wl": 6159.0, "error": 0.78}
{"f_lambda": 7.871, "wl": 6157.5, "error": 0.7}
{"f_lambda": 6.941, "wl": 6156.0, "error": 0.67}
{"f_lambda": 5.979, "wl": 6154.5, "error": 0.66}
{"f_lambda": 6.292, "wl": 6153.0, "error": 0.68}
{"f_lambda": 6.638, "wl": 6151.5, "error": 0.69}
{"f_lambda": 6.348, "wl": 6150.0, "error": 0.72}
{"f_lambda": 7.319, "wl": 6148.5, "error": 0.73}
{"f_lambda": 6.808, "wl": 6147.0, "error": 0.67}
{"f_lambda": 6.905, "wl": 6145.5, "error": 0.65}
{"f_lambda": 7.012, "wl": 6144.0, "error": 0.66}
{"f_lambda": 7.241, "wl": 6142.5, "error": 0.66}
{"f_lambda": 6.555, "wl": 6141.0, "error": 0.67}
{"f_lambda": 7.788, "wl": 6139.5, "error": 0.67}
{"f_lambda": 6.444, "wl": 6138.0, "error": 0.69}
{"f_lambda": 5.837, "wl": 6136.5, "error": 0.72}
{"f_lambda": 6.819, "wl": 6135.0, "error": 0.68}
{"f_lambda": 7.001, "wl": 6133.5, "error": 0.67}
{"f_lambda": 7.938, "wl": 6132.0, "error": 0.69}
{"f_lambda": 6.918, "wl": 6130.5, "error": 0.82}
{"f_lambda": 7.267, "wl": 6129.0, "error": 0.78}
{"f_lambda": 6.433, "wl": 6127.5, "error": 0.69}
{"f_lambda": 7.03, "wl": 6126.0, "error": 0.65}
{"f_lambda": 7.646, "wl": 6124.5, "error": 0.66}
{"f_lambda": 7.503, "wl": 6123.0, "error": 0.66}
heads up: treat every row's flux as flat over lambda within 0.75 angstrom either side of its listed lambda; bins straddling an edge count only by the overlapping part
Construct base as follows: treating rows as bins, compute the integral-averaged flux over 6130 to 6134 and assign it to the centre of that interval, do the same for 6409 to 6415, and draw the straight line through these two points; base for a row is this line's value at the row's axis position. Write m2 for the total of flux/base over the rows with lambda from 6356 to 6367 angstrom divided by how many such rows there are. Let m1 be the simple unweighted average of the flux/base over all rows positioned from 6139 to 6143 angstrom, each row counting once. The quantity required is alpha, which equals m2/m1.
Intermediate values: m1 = 0.99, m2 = 1.054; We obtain 1.07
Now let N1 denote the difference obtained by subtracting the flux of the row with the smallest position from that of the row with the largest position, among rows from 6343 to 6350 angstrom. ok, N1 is 0.7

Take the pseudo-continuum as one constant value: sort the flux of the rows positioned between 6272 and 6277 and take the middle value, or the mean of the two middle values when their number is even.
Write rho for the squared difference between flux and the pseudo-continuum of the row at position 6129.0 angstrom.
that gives 1.1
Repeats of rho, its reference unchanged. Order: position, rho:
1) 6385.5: 0.0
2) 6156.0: 0.5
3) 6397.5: 0.7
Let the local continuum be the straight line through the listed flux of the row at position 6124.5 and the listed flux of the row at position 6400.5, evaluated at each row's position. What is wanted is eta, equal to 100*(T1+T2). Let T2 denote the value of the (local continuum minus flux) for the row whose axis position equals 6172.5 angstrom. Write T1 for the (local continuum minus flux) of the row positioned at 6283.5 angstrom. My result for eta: -89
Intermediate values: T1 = -0.5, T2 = -0.3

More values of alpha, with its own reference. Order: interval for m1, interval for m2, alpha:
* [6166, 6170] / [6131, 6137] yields 0.92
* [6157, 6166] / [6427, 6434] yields 1.12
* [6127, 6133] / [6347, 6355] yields 1.06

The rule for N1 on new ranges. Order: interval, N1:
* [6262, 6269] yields 0.1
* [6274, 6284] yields 1.7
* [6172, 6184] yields -1.2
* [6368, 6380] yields 0.8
